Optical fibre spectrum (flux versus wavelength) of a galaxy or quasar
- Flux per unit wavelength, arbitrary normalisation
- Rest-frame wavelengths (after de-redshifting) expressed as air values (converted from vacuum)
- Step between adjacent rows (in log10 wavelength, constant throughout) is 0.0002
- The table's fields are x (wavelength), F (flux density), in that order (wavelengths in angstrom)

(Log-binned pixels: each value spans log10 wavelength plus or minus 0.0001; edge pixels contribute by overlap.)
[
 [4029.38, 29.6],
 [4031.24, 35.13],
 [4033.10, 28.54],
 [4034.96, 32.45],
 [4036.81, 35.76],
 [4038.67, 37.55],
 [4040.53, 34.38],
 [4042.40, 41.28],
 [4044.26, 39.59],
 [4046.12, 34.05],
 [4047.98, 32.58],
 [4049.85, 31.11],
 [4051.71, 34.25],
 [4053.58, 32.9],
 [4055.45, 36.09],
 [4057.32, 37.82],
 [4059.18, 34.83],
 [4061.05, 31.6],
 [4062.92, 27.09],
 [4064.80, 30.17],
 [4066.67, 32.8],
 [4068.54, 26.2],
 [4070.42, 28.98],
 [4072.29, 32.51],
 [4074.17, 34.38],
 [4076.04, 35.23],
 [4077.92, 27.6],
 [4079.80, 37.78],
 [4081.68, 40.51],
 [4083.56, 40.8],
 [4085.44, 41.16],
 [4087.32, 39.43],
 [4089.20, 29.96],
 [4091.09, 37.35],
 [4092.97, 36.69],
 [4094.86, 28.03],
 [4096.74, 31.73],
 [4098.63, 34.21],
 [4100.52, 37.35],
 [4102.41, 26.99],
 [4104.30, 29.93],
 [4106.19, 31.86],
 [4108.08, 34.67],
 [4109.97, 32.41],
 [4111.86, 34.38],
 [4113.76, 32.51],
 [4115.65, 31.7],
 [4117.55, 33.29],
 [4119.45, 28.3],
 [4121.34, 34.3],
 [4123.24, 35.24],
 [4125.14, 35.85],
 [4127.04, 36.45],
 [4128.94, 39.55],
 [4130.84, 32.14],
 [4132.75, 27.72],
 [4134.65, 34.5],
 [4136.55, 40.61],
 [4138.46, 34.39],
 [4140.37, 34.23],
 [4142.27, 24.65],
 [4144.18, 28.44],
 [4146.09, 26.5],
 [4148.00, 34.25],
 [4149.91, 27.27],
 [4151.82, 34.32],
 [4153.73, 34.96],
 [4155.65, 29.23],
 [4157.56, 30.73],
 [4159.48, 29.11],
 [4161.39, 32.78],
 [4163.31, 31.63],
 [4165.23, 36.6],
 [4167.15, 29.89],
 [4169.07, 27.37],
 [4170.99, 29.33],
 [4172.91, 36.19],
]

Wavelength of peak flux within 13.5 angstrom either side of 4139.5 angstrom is 4136.55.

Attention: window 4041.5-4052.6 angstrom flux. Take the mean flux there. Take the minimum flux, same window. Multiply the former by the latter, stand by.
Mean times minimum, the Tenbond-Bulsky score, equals 1104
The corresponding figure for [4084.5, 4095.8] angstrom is 993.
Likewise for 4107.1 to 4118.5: 1051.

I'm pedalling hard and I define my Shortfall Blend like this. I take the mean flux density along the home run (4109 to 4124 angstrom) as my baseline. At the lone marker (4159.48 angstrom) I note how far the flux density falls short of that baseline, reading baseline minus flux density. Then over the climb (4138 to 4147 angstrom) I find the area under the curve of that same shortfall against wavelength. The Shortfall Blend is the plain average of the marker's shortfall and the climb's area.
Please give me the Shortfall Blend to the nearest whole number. 17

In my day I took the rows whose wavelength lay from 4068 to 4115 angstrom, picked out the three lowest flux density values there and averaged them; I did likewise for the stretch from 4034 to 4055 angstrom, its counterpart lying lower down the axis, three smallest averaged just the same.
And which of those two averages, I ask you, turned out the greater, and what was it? 32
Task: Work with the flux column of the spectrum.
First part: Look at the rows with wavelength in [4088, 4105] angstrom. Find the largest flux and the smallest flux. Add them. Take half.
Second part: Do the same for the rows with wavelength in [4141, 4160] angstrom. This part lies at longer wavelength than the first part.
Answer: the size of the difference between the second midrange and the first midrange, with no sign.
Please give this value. 2.4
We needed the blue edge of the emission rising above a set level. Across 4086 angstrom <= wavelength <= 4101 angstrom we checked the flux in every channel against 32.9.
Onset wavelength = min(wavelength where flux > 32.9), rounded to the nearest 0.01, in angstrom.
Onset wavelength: 4087.32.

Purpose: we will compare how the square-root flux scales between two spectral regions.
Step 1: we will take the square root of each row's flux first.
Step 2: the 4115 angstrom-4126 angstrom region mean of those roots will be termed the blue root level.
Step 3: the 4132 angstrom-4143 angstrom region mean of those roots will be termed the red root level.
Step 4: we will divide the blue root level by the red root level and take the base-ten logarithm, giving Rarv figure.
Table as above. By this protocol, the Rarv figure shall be 0.00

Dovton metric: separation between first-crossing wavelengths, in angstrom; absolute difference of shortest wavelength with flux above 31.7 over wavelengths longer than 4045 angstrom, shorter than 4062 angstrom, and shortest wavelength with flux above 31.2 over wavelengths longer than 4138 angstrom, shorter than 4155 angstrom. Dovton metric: 92.3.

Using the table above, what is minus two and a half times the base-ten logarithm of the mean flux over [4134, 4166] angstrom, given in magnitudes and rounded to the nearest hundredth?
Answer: -3.76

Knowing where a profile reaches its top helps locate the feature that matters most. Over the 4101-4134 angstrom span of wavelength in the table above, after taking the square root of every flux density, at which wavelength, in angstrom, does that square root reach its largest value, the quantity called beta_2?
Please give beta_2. 4128.94 angstrom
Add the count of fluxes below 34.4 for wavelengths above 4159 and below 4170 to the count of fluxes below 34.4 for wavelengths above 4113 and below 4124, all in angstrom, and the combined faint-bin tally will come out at 10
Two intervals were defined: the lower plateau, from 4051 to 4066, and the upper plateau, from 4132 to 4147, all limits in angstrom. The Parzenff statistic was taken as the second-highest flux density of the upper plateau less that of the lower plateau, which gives -2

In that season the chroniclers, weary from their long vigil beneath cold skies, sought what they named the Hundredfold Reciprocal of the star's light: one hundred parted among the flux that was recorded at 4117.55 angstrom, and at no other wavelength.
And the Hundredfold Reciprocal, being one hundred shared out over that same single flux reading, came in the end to 3.0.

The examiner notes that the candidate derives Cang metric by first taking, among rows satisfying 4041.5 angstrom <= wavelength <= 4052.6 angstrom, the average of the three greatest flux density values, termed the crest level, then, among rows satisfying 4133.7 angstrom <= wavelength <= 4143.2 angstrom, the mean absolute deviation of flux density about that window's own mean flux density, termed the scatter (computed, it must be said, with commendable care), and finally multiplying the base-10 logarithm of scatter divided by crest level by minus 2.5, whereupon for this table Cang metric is 2.57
